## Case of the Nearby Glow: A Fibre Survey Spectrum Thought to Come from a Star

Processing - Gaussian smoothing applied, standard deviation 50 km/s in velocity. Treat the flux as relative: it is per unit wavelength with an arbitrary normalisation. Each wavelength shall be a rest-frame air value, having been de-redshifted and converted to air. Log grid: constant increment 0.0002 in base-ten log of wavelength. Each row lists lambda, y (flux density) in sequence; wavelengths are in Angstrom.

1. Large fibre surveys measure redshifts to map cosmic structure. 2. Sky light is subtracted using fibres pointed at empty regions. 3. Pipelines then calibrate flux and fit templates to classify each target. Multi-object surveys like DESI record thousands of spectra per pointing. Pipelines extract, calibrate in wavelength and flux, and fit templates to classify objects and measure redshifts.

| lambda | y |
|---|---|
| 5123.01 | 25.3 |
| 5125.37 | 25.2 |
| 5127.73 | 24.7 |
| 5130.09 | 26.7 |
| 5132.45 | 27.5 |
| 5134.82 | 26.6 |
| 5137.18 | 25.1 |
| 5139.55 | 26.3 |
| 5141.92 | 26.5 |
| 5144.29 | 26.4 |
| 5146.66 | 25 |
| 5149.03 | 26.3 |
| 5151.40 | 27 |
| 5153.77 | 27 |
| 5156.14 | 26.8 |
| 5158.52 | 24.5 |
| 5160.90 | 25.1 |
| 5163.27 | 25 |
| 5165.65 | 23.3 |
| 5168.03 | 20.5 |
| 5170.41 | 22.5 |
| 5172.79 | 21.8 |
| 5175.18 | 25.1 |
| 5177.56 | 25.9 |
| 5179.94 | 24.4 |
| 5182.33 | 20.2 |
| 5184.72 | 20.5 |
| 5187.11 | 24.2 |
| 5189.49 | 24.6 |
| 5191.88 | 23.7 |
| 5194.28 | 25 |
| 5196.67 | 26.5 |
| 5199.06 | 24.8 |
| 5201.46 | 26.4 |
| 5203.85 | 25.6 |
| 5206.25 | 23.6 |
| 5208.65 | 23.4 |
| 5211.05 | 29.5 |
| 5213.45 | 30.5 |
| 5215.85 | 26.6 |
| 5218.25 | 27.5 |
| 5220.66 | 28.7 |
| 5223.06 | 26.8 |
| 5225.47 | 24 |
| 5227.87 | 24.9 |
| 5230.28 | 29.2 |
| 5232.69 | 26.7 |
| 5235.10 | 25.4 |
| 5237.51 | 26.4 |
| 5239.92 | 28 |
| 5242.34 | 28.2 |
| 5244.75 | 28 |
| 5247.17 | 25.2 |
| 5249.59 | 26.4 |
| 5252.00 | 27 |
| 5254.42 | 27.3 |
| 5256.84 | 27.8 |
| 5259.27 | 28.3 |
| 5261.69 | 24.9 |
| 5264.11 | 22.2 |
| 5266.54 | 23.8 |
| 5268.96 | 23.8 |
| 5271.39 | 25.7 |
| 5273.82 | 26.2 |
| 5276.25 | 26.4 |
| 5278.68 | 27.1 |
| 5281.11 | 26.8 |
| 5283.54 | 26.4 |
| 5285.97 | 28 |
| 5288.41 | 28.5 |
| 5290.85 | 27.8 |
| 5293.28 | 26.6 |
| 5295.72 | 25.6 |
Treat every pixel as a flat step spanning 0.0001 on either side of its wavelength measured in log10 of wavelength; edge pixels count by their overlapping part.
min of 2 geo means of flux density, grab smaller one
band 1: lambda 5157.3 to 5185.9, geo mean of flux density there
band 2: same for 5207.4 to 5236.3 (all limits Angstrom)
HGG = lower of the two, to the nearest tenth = 23.1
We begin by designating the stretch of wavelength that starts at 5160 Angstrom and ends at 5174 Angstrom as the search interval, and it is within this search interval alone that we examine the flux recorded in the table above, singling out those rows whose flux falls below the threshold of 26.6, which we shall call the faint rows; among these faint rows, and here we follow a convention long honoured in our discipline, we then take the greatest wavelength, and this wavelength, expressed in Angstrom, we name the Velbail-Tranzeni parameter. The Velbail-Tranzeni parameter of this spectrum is 5172.79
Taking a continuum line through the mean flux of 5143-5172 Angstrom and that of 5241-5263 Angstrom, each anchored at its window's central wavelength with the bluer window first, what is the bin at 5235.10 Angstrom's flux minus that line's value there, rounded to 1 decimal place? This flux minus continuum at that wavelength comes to -1.2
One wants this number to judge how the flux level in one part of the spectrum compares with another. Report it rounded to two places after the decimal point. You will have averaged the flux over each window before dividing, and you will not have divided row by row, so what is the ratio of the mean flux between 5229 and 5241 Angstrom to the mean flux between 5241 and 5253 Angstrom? 1.01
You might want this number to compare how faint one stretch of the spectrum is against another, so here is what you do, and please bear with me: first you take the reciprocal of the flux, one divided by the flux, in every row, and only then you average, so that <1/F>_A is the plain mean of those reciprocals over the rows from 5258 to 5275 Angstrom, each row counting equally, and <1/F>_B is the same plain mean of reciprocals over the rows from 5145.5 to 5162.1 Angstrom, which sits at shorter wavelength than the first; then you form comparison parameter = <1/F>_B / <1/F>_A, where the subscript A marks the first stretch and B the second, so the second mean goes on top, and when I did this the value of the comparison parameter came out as 0.96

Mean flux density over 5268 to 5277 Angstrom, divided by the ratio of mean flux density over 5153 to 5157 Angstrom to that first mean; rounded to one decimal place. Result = 24.2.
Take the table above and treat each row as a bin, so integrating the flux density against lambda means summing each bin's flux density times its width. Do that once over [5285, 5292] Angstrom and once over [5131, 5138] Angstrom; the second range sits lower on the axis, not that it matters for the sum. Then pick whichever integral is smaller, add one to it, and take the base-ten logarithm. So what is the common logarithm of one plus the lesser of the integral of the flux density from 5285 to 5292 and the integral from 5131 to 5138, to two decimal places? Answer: 2.27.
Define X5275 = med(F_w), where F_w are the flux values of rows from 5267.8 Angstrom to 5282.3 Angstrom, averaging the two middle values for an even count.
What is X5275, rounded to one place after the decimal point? 26.3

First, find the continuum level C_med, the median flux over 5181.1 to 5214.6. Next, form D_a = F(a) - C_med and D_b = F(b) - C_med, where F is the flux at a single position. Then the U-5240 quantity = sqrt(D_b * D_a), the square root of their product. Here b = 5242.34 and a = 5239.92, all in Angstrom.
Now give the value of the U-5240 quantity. 3.40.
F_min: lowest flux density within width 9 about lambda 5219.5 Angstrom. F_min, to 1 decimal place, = 26.6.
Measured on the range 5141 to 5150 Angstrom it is 25.0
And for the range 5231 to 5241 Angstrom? 25.4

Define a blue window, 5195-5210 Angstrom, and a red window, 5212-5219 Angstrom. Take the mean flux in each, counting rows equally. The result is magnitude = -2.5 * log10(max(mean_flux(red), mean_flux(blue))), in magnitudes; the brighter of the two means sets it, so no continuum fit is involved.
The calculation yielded -3.63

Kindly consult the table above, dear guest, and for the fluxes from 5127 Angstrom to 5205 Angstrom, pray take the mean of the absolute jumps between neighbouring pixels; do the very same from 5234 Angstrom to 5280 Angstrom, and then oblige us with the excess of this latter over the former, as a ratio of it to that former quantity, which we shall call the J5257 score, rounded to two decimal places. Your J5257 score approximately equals -0.17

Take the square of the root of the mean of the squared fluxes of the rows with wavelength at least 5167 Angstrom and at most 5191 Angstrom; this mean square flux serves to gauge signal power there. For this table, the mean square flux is 532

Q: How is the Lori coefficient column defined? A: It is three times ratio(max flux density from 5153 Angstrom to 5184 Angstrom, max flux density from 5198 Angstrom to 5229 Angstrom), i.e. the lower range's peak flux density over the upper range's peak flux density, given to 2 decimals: 2.66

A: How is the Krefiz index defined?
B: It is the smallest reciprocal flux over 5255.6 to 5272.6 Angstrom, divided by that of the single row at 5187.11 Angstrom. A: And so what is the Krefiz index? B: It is 0.86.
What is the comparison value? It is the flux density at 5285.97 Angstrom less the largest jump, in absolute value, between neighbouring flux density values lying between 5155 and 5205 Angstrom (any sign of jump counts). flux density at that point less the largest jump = 23.8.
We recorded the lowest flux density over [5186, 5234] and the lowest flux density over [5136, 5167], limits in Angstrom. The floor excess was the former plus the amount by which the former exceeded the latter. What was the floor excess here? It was 23.5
